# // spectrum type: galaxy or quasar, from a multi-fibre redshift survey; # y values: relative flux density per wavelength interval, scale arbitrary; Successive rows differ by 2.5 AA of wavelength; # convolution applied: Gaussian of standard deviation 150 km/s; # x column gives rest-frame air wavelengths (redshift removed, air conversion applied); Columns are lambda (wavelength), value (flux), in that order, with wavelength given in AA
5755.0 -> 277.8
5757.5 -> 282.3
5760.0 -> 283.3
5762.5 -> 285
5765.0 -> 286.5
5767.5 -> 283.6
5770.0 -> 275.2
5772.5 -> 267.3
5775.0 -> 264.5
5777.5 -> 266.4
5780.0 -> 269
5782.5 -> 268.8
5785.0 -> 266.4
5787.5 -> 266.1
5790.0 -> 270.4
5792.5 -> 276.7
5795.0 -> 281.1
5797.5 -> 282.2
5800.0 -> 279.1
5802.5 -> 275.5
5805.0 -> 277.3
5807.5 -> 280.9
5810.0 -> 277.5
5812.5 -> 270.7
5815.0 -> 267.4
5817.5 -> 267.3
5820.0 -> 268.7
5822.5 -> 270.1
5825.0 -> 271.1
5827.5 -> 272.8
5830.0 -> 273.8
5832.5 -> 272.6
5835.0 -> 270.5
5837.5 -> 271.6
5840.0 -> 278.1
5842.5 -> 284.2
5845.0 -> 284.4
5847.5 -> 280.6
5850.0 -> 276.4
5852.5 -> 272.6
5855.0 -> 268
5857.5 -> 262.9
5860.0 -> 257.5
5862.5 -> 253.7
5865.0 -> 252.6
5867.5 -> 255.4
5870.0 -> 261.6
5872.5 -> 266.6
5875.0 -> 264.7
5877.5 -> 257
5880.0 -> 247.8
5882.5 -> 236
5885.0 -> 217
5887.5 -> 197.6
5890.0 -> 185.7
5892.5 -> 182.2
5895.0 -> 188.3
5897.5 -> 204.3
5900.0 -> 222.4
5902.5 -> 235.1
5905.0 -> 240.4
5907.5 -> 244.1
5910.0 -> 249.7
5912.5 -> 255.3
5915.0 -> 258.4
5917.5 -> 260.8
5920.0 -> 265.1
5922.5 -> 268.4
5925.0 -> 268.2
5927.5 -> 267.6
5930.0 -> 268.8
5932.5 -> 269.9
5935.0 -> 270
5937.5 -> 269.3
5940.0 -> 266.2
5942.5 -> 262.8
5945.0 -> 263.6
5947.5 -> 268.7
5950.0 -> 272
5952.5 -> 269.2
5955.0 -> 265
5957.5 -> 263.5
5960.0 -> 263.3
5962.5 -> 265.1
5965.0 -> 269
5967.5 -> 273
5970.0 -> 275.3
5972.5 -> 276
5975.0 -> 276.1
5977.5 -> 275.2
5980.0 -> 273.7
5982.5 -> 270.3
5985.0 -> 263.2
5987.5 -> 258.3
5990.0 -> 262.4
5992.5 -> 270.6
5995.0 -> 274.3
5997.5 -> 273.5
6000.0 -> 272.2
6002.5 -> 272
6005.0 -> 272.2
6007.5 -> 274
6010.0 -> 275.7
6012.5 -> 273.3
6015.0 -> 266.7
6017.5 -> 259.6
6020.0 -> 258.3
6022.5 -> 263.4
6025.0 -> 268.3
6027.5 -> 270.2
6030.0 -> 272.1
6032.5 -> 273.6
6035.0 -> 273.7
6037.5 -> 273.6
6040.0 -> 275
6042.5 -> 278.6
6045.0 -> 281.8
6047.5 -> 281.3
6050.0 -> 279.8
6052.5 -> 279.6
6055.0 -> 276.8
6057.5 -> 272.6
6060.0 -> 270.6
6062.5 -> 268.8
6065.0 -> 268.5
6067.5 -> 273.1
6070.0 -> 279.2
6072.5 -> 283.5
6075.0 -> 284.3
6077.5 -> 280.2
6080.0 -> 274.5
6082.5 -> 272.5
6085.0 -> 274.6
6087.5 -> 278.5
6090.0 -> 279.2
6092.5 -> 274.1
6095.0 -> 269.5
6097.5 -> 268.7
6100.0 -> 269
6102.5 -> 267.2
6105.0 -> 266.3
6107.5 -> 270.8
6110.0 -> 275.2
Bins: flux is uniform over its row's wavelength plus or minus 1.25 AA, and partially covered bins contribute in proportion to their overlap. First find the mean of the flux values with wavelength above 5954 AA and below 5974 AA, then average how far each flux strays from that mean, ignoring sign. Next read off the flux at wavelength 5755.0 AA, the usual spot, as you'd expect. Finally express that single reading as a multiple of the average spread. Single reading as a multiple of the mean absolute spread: 61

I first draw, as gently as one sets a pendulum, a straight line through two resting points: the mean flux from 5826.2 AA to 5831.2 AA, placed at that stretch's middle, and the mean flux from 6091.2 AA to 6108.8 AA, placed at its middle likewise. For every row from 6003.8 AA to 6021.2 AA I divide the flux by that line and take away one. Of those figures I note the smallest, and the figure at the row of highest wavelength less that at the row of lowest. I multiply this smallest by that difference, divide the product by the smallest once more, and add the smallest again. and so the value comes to -0.10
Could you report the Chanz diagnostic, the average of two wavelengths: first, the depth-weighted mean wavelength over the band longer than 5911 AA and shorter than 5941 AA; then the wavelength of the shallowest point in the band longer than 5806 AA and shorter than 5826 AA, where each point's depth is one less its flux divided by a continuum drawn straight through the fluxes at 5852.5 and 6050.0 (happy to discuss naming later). 5865.3 AA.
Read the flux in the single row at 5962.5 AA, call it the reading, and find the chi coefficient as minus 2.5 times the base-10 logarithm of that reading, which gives -6.06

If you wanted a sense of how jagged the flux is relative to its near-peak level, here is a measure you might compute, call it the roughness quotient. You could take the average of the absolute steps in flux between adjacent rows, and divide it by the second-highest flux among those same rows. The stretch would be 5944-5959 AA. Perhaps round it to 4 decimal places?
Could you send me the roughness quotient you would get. 0.0126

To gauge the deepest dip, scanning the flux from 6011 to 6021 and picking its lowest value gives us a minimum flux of 258.3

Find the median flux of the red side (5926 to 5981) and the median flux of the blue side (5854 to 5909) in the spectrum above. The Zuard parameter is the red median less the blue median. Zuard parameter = 23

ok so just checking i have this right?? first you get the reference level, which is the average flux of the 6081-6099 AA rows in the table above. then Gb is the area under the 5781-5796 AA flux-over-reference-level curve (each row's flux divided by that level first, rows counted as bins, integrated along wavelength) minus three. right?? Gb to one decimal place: 11.9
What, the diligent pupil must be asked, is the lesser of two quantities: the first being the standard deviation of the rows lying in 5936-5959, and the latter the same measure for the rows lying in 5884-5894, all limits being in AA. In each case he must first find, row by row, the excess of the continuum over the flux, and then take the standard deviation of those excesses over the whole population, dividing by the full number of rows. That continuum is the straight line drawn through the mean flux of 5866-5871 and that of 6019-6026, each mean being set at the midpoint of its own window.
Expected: 3.07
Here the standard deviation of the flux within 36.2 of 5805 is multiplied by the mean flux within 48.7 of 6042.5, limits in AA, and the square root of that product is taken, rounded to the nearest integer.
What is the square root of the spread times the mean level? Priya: 37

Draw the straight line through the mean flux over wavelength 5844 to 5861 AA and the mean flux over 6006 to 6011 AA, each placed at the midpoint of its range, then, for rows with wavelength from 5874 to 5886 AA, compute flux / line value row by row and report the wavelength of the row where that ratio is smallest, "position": 5885.0 AA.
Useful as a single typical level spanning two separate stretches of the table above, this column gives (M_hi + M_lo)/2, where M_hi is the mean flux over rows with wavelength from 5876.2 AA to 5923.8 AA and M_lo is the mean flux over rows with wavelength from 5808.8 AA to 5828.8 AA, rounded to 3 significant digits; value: 252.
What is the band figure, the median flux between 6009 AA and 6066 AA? 273.3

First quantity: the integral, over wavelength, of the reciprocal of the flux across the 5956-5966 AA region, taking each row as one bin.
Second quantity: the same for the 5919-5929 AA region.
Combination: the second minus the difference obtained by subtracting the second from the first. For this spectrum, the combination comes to 0.037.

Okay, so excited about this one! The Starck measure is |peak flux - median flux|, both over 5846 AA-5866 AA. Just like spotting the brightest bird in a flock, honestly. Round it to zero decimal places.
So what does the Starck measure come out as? 15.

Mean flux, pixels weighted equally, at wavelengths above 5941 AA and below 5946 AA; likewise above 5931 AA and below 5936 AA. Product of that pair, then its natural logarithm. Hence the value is 11.2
